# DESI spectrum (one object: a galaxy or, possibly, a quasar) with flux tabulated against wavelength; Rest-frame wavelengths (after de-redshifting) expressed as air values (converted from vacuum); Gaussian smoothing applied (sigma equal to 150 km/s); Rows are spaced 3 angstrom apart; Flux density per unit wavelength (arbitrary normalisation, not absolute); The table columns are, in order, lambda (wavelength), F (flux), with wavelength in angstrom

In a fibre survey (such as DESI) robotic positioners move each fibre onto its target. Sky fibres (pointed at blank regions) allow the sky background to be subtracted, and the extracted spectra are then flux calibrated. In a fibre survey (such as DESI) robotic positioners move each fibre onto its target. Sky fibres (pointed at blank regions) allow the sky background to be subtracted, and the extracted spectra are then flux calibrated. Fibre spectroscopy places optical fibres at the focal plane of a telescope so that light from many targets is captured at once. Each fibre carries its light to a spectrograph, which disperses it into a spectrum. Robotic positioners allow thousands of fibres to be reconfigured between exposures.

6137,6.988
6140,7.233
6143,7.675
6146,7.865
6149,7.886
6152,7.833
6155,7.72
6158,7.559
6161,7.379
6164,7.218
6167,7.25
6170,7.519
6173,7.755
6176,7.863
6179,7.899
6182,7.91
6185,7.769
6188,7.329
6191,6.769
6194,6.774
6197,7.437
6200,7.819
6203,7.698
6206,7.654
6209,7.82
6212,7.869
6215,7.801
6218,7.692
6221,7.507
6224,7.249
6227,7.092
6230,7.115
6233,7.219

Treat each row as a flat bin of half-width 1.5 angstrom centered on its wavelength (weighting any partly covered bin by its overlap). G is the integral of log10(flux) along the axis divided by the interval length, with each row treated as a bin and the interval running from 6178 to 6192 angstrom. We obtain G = 0.877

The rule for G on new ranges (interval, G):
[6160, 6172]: 0.867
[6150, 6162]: 0.883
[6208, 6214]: 0.894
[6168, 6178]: 0.886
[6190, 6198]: 0.843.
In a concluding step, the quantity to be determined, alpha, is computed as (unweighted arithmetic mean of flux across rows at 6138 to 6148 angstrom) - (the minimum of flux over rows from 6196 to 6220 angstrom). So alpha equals 0.2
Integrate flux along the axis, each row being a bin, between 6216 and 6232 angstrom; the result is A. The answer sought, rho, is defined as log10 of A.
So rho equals 2.07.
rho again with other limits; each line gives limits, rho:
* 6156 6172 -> 2.07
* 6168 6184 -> 2.09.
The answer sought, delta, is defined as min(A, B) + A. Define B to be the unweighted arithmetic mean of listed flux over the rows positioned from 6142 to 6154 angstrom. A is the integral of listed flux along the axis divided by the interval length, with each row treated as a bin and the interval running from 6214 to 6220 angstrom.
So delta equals 15.4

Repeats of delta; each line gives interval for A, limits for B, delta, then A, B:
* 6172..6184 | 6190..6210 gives 15.3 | 7.86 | 7.4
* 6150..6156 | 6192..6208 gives 15.3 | 7.79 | 7.5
